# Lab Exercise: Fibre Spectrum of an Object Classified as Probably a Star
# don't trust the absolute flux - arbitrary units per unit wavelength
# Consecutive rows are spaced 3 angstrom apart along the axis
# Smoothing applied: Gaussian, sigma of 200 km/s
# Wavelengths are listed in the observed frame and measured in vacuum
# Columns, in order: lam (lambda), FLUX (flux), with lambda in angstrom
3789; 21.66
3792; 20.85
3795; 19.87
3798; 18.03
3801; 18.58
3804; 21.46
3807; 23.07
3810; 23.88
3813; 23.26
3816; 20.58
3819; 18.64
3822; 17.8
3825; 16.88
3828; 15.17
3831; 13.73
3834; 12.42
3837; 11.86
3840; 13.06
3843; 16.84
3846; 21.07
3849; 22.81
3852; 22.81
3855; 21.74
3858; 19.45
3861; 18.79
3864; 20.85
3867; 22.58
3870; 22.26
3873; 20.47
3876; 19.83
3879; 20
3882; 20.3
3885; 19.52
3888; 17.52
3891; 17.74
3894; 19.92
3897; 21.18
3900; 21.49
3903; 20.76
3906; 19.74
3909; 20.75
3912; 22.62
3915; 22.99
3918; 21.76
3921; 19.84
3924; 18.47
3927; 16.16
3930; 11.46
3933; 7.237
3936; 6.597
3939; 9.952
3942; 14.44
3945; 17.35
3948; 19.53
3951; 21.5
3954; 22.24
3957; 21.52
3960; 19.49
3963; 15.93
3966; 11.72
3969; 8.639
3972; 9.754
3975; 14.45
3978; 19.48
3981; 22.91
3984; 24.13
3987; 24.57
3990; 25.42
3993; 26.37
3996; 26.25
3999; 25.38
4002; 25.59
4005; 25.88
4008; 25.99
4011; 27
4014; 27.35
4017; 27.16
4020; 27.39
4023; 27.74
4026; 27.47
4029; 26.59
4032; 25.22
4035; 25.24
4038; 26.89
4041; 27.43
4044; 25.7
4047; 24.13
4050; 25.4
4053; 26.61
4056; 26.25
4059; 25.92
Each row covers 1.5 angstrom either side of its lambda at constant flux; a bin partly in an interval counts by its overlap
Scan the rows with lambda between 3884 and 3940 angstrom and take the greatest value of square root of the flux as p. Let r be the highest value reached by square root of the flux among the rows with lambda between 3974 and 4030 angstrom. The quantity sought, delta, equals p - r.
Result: -0.5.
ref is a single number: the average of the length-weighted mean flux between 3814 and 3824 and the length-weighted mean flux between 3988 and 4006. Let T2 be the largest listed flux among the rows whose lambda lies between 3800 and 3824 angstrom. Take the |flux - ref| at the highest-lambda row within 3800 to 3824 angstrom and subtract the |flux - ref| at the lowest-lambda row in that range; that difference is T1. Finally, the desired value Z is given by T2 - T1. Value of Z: 23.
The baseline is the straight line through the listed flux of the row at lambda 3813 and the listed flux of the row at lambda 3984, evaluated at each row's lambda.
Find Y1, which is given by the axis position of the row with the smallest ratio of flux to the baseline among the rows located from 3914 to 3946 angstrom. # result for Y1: 3936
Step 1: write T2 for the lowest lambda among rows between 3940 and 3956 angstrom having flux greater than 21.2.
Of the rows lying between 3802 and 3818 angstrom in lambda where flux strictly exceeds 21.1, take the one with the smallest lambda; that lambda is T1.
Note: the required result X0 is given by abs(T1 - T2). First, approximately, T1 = 3804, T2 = 3951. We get 147 angstrom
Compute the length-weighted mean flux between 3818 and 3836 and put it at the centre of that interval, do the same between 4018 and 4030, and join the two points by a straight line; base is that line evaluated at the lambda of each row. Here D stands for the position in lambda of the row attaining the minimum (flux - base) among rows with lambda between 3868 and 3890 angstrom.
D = 3888 angstrom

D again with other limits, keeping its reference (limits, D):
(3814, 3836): 3834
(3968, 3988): 3969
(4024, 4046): 4044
